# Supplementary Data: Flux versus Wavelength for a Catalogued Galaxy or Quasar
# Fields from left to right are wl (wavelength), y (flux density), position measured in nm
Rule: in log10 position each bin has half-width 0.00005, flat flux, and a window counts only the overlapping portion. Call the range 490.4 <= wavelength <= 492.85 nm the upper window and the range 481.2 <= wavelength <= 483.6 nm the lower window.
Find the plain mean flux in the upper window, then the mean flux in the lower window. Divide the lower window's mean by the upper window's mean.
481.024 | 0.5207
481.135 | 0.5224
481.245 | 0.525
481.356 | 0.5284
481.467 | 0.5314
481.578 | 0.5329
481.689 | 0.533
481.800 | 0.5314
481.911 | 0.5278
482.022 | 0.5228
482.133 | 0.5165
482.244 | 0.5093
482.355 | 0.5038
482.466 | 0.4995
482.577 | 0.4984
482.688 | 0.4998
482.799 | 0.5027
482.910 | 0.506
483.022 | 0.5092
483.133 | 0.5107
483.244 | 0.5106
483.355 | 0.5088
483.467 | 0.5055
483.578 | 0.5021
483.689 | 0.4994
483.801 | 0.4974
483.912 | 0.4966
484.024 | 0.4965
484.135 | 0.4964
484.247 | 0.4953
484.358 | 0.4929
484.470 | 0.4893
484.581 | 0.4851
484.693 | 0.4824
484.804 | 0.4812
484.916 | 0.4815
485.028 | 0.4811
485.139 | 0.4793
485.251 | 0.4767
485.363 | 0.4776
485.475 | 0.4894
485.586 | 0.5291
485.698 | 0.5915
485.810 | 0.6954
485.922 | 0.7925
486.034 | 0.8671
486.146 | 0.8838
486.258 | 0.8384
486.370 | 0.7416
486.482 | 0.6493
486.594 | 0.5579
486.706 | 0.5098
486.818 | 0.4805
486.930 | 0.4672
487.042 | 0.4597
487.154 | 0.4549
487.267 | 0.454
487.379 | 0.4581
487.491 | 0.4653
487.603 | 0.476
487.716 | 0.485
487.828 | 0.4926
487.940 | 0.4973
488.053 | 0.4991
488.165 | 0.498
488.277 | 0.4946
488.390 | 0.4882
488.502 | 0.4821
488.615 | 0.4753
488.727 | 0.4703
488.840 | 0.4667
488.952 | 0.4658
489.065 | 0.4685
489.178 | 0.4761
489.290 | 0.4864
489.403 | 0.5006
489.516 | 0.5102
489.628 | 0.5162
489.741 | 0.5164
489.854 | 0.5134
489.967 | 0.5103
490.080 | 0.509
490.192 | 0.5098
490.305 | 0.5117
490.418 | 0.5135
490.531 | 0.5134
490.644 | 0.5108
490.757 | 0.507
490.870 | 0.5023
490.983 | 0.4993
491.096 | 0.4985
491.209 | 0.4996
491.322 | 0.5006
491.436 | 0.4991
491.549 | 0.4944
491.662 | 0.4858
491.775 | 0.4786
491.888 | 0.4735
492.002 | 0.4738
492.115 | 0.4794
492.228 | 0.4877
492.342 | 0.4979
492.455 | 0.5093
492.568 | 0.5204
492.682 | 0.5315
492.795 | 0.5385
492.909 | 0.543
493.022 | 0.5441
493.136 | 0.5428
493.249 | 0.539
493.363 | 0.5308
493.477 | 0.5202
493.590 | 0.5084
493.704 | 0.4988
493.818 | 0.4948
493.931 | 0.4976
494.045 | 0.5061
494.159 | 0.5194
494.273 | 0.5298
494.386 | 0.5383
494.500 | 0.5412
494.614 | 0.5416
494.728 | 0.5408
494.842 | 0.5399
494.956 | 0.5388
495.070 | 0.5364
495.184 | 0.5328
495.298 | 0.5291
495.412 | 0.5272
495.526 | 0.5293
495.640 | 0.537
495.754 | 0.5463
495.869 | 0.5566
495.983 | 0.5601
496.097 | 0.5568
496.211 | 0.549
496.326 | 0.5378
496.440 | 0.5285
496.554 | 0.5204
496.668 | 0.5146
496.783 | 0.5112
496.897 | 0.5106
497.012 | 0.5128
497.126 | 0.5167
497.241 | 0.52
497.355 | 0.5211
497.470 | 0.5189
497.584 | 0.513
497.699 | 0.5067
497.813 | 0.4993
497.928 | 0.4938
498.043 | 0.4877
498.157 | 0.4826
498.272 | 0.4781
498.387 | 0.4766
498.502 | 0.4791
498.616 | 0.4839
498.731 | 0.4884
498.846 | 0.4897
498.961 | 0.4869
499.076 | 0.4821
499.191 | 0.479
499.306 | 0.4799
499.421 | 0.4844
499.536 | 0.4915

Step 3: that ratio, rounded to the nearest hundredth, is 1.03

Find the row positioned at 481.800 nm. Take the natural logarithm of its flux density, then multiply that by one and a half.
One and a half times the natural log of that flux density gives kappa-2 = -0.95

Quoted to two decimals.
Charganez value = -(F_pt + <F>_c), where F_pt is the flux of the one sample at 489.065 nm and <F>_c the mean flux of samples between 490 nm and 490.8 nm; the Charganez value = -0.98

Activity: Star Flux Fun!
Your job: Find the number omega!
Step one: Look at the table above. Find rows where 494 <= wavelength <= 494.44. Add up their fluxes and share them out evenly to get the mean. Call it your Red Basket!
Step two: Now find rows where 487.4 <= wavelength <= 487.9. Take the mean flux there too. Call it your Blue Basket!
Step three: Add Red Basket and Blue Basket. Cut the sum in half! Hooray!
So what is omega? 0.502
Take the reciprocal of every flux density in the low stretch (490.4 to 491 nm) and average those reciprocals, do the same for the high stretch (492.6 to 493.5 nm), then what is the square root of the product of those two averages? 1.92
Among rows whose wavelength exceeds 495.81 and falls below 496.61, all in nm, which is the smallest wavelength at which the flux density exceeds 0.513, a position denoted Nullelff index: 495.869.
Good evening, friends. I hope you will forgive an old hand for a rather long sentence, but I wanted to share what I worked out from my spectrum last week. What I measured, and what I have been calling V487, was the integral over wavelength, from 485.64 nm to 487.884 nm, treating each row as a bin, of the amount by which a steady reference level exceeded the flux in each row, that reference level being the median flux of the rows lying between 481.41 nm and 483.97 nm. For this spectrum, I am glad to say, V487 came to -0.18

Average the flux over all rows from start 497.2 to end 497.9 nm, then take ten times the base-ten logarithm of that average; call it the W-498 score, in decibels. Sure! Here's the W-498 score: -2.90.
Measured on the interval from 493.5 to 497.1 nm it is -2.77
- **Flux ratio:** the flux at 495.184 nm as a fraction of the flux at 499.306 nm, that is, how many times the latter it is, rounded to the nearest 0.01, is 1.11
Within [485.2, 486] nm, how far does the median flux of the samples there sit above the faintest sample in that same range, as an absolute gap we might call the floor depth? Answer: 0.052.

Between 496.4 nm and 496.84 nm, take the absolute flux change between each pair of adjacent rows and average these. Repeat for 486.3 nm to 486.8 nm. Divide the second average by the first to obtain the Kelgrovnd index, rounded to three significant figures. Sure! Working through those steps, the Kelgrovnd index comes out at 13.4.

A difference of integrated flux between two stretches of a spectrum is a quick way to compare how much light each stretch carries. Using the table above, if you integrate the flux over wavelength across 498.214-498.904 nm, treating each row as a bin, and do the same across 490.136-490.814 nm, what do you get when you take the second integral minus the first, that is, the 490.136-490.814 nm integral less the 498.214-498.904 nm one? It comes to 0.014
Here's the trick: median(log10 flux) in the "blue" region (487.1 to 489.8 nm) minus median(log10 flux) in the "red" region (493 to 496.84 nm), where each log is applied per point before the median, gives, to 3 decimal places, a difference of -0.044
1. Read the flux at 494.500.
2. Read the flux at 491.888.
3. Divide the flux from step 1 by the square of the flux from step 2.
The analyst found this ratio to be 2.4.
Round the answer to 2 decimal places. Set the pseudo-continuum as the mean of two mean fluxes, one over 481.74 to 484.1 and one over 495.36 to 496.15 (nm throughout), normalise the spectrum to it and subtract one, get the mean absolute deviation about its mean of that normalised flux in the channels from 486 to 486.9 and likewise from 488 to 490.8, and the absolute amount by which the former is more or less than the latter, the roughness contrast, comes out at 0.24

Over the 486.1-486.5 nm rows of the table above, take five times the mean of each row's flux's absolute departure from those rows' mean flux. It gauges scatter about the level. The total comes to 0.414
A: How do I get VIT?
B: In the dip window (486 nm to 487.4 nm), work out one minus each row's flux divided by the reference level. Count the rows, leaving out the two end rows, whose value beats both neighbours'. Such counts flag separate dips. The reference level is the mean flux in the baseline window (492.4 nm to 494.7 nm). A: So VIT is 1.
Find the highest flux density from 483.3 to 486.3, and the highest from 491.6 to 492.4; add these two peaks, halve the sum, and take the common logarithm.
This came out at -0.161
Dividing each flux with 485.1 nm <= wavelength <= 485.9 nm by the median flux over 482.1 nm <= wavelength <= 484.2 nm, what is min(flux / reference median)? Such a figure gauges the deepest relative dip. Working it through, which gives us 0.95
